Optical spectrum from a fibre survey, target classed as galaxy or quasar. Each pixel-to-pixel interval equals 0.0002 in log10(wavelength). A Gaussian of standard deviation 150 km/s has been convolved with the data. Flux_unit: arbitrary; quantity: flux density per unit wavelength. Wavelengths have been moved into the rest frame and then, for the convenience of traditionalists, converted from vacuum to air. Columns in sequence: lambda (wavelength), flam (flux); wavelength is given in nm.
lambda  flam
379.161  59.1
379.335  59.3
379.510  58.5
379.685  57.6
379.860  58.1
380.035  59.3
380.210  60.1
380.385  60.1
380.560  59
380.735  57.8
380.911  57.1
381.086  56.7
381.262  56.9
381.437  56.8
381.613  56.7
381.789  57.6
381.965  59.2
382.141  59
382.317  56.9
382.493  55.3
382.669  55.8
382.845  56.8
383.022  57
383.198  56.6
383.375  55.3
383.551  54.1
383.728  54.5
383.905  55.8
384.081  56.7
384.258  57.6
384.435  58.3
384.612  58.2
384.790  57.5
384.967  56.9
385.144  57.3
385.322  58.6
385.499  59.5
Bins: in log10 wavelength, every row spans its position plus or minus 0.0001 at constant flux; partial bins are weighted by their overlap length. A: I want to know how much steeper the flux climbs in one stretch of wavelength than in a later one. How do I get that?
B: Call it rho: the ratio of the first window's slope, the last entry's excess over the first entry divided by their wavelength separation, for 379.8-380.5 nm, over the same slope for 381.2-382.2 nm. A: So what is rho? 1.6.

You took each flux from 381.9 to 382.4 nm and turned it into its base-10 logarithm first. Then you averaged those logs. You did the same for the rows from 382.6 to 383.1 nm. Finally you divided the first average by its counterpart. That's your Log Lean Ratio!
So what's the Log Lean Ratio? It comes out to 1.01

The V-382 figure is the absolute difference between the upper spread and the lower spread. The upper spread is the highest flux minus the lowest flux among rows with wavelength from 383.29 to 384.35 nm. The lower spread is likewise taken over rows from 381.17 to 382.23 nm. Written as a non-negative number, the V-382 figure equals 1.0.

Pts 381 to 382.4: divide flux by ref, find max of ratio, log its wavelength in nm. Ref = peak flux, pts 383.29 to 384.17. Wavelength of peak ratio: 381.965 nm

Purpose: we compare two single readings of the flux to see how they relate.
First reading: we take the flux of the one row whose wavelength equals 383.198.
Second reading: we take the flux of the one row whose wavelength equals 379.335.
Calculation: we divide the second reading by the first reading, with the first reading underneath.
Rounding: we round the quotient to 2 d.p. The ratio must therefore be 1.05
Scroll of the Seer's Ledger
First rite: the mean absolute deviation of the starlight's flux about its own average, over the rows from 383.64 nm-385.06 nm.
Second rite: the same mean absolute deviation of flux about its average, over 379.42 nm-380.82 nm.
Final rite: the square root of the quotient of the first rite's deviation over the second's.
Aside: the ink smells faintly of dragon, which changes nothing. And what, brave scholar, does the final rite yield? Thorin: 1.09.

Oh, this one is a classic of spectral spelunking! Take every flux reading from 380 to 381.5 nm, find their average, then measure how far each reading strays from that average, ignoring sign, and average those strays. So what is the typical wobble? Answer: 1.3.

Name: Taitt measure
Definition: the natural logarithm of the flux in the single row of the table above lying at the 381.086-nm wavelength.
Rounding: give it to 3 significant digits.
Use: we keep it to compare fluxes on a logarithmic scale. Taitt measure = 4.04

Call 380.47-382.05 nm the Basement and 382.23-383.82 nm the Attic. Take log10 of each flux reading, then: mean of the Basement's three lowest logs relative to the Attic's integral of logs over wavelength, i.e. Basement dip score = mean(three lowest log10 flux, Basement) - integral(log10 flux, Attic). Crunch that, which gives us -1.02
